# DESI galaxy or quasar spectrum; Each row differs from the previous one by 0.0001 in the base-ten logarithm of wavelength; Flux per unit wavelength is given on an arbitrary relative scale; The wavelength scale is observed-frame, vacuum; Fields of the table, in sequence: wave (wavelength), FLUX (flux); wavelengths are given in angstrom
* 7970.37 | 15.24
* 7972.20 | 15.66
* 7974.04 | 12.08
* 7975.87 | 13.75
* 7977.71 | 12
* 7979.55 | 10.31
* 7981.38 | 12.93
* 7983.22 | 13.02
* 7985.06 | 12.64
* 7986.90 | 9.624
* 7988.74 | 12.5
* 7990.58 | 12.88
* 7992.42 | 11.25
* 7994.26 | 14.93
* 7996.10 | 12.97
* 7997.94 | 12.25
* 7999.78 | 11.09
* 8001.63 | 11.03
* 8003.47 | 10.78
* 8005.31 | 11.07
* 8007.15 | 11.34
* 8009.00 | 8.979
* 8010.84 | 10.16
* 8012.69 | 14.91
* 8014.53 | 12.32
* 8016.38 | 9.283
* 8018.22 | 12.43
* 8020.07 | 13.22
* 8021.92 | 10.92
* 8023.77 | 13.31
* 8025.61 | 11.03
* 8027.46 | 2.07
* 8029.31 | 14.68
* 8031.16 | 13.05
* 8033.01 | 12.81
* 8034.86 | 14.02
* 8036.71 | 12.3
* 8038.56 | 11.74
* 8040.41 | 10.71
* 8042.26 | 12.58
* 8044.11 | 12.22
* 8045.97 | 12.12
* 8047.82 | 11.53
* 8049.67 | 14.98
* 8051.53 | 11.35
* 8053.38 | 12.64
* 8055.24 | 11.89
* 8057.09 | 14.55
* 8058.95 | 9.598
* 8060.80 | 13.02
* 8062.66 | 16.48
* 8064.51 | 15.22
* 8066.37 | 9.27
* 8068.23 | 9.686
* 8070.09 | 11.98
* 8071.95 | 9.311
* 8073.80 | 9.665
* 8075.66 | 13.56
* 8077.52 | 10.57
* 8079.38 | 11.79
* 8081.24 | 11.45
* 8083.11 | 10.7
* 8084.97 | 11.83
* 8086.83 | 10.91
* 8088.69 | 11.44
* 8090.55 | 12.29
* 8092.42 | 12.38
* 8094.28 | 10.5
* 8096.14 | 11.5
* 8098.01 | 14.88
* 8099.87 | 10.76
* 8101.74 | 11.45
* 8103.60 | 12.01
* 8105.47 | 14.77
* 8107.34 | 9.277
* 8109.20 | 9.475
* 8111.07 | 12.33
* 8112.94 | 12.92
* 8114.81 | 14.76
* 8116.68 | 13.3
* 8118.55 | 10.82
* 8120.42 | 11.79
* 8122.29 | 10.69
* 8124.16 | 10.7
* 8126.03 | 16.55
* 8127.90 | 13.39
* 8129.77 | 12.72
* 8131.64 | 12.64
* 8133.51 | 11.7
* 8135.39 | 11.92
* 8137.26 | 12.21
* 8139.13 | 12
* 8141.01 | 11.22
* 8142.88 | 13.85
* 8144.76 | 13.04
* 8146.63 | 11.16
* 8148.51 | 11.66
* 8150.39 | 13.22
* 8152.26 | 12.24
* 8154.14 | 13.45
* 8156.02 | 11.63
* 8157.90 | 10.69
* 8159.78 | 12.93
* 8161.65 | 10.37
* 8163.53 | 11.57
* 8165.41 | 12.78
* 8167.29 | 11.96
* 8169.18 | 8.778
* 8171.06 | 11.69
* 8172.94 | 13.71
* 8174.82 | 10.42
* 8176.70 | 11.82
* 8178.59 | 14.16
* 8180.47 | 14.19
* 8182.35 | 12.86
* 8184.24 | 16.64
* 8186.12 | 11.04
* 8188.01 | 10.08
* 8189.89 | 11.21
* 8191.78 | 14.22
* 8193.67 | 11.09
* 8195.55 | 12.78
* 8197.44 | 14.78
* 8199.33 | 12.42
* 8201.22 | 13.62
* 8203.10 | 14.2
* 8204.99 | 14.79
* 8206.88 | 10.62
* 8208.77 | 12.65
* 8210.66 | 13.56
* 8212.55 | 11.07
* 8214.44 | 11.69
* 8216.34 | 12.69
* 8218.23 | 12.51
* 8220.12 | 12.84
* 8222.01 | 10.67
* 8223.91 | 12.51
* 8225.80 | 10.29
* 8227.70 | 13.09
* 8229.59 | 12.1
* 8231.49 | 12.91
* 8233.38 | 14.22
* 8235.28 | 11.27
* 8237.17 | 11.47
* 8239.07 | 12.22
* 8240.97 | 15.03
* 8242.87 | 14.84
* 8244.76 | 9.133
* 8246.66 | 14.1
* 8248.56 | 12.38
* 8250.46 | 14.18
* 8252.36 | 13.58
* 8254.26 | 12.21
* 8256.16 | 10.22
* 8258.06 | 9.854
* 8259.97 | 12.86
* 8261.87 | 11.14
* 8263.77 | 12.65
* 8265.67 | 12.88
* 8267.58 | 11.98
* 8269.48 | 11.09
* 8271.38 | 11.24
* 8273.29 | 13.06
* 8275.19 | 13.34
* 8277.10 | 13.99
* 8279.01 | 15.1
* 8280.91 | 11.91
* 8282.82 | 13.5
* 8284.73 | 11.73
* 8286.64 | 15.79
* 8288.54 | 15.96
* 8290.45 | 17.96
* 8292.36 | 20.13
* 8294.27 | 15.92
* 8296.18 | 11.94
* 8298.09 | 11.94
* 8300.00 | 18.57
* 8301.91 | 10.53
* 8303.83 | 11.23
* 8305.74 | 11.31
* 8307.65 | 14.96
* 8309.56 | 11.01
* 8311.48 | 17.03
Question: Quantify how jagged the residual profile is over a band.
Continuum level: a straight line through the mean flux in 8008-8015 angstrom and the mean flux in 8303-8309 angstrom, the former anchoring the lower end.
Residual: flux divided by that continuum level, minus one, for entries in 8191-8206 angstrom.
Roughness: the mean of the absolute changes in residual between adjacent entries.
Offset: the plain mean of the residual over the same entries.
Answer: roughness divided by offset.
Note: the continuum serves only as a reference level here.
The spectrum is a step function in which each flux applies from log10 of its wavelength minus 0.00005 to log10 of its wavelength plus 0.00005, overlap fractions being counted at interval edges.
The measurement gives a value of 1.2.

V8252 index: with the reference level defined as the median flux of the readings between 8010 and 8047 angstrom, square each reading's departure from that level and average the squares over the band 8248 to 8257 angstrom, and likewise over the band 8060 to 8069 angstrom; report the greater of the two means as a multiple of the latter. 1.0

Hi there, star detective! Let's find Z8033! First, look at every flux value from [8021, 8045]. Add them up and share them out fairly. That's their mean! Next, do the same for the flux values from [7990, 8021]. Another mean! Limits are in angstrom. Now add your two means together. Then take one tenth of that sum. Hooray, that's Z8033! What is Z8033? 2.35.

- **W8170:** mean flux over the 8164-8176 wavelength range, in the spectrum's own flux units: 11.6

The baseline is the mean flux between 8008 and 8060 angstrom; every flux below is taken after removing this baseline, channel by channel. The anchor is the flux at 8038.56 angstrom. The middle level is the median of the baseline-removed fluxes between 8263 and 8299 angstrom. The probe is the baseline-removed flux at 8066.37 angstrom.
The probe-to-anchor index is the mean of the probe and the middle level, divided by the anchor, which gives 7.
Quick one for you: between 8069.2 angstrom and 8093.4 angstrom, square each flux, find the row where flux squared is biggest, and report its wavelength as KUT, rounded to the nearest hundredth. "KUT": 8075.66 angstrom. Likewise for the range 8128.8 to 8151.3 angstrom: 8142.88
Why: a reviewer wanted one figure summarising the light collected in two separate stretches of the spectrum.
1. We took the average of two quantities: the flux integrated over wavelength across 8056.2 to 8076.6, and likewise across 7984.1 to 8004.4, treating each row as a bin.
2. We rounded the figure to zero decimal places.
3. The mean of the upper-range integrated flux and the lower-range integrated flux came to 244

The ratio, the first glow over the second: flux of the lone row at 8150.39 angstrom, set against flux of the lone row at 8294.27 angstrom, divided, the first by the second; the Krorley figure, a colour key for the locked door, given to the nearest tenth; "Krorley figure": 0.8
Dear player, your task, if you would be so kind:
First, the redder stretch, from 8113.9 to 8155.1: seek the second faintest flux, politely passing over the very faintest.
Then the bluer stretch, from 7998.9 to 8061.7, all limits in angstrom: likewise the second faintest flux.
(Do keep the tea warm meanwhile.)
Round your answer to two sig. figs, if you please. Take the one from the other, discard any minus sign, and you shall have 1.7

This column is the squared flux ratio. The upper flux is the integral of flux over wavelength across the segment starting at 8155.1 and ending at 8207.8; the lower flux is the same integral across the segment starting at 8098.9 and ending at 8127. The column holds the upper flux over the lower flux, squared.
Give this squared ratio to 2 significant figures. 3.7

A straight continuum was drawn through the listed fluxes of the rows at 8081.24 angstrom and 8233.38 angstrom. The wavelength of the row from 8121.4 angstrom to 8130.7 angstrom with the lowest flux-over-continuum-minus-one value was 8124.16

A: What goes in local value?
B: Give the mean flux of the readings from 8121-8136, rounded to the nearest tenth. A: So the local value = 12.5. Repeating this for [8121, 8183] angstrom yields 12.2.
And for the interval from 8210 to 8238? 12.2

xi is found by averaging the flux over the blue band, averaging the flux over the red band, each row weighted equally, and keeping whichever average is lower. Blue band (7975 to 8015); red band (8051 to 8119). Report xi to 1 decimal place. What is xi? 11.9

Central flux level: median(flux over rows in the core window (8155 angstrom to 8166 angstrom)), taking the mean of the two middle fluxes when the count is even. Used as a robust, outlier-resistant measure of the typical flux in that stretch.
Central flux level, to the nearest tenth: 11.6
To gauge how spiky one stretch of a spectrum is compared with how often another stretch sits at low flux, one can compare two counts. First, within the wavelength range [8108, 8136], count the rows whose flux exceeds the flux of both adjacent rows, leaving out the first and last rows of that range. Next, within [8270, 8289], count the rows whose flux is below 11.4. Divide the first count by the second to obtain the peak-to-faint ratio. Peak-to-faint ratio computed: 3.0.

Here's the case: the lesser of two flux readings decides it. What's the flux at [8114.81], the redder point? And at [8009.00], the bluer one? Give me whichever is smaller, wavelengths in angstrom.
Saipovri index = 9.0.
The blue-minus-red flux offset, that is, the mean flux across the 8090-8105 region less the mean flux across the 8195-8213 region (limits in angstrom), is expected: -1.1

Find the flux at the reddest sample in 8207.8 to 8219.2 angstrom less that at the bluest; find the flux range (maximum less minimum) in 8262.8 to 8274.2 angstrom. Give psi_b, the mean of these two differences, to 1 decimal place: 0.9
